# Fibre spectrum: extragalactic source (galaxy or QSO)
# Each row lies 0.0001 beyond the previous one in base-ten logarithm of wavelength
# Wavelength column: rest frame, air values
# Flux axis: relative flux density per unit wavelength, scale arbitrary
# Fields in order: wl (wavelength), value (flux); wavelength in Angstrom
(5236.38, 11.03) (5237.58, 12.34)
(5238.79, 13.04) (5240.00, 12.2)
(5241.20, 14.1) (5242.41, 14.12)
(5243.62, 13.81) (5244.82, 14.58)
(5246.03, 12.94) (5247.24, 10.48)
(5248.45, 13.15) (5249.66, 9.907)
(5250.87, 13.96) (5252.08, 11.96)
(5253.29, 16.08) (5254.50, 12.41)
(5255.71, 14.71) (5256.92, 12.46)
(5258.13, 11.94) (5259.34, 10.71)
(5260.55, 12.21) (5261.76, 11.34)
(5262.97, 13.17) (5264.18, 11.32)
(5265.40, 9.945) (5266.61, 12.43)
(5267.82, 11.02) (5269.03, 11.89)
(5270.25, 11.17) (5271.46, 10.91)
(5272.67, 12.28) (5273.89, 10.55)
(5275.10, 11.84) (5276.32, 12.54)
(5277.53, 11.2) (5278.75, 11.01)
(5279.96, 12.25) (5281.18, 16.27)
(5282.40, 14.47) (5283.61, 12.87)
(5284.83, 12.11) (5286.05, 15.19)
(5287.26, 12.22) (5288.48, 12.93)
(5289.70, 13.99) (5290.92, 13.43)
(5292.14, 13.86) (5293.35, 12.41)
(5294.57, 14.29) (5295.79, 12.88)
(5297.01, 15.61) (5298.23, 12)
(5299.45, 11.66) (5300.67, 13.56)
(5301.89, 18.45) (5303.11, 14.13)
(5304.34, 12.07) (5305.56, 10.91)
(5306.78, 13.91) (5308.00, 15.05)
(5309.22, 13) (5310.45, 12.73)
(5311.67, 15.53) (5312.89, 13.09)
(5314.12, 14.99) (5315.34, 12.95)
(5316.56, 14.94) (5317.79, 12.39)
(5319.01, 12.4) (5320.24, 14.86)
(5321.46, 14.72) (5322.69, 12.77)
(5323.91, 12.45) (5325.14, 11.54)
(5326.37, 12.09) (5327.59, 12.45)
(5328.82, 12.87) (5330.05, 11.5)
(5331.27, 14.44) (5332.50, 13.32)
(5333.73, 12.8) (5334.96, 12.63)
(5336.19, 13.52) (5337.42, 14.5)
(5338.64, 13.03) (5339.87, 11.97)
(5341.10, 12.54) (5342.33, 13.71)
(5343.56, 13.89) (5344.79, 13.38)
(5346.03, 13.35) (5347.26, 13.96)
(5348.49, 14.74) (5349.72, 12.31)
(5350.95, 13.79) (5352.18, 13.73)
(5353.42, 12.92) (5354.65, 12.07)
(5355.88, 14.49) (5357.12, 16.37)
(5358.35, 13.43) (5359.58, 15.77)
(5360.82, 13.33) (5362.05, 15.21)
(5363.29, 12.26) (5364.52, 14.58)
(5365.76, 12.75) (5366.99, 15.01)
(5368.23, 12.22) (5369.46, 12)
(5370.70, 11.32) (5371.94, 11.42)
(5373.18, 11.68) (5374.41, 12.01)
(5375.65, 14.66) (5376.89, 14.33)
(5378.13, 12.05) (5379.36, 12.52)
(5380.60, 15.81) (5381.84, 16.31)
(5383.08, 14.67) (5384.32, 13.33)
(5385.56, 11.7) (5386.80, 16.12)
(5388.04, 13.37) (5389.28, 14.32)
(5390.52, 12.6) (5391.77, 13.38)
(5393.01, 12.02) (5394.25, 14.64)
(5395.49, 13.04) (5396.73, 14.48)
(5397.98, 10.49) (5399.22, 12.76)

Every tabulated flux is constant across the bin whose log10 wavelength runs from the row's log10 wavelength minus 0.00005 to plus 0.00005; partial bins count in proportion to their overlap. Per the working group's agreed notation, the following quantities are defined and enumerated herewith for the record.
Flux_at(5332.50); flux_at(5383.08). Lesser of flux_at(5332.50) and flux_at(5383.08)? 13.3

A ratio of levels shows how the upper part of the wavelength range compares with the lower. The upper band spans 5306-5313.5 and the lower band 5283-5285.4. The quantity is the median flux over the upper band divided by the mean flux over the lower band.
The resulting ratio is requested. 1.08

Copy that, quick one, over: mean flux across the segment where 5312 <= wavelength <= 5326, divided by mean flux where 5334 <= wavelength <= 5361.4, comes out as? 0.98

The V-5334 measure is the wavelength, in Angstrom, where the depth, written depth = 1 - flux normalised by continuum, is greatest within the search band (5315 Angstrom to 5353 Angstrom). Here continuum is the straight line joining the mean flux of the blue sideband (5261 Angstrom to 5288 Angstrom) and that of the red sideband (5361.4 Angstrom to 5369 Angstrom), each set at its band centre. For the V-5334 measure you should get 5330.05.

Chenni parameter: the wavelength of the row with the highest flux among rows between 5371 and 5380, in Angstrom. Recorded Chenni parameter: 5375.65 Angstrom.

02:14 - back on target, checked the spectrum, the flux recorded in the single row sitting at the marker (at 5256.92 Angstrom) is 12.46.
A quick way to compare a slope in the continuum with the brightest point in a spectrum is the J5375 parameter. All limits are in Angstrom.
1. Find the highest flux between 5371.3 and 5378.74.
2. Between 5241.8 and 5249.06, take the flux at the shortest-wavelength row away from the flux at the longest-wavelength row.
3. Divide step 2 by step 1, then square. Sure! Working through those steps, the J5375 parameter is 0.004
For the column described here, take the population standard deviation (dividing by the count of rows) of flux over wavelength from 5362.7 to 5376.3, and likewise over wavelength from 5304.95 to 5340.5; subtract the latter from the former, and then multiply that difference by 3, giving 0.3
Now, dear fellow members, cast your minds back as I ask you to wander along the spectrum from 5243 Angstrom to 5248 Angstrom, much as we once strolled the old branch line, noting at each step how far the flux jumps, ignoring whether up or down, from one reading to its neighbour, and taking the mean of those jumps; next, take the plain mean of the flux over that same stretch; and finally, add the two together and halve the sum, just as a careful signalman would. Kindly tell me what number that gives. 7.29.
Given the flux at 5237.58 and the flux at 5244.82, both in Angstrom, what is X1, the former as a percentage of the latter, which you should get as 85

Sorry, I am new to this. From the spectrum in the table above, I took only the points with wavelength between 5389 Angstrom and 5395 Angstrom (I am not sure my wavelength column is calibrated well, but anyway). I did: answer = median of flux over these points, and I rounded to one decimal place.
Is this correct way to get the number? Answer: 13.4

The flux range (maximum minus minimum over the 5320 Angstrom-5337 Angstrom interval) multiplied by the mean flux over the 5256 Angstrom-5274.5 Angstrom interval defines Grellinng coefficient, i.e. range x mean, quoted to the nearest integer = 39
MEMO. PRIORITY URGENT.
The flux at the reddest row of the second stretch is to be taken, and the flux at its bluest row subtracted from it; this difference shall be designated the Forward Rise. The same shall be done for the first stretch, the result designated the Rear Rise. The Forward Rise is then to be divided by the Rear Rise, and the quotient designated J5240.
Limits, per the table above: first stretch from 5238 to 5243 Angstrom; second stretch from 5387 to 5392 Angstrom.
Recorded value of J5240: 0.0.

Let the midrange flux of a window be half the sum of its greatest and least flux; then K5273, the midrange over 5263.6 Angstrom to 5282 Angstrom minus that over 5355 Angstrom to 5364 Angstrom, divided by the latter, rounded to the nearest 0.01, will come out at -0.08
